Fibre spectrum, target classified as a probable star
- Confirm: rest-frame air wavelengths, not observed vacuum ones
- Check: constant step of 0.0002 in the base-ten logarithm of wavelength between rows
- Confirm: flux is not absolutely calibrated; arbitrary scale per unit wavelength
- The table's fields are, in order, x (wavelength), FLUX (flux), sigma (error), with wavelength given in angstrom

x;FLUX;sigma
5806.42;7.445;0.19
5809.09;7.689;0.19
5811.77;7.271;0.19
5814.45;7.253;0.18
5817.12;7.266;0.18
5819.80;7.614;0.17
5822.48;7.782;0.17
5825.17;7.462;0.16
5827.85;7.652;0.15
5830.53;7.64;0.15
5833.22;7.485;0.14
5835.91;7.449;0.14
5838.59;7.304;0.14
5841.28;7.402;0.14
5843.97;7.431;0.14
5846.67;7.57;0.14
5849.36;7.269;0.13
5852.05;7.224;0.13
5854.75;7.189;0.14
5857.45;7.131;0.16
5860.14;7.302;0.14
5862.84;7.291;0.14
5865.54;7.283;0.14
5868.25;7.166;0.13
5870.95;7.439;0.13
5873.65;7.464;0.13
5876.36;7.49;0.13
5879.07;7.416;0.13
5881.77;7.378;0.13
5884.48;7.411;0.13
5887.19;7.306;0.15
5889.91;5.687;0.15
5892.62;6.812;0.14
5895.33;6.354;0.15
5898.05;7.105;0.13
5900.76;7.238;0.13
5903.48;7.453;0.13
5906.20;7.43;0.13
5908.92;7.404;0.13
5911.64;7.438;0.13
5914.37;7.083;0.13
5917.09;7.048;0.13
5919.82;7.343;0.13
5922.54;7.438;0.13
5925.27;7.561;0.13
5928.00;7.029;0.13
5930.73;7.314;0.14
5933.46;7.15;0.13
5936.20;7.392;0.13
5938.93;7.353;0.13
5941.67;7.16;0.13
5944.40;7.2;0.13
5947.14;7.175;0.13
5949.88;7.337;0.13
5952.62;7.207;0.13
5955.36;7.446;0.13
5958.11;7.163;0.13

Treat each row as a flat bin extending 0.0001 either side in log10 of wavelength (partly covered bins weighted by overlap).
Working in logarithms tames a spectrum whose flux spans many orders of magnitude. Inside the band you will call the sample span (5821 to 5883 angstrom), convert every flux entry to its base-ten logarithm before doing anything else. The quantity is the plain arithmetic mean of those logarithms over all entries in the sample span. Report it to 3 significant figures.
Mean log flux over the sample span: 0.869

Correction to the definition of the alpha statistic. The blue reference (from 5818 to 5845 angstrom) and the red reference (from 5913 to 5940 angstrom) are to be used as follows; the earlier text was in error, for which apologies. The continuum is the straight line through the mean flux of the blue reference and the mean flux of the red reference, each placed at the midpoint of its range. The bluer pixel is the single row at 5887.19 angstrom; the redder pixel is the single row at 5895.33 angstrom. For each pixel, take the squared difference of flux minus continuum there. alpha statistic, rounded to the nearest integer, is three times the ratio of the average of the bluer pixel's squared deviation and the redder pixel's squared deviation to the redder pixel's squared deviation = 2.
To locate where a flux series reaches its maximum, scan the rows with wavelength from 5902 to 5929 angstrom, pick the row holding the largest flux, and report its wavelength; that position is 5925.27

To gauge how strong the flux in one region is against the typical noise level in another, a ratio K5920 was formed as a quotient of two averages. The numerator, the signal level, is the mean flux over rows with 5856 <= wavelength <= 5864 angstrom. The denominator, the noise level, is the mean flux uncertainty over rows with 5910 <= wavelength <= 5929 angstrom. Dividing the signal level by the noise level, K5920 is 55.7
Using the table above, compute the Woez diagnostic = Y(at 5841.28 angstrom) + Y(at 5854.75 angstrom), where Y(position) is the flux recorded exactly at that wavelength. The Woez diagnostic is 14.59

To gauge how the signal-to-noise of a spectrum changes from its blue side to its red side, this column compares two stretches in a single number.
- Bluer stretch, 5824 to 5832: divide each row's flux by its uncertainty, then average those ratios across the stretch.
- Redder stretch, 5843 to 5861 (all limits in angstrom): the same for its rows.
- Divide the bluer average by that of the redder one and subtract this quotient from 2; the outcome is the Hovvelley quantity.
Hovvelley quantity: 1.05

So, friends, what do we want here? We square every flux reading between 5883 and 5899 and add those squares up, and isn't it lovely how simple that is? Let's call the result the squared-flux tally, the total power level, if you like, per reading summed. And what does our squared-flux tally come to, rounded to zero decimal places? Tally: 278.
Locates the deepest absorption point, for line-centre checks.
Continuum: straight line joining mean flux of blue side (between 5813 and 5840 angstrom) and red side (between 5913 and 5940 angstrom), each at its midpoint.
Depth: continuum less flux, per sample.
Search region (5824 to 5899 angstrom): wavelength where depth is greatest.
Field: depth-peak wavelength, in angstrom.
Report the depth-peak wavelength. 5889.91 angstrom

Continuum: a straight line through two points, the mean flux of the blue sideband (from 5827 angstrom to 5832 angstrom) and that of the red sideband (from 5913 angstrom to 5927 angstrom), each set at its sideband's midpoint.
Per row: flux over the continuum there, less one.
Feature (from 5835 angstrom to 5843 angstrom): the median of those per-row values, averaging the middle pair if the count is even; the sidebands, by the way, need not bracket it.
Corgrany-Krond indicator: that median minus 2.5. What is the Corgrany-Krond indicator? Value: -2.53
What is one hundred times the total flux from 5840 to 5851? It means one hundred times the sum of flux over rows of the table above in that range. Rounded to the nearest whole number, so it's 2967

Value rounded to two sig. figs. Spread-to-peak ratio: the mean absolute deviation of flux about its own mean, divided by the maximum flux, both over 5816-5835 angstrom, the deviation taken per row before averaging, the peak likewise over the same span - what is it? 0.017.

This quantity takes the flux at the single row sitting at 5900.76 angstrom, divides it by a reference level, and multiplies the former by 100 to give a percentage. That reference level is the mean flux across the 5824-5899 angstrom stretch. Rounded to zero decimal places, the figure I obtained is 100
